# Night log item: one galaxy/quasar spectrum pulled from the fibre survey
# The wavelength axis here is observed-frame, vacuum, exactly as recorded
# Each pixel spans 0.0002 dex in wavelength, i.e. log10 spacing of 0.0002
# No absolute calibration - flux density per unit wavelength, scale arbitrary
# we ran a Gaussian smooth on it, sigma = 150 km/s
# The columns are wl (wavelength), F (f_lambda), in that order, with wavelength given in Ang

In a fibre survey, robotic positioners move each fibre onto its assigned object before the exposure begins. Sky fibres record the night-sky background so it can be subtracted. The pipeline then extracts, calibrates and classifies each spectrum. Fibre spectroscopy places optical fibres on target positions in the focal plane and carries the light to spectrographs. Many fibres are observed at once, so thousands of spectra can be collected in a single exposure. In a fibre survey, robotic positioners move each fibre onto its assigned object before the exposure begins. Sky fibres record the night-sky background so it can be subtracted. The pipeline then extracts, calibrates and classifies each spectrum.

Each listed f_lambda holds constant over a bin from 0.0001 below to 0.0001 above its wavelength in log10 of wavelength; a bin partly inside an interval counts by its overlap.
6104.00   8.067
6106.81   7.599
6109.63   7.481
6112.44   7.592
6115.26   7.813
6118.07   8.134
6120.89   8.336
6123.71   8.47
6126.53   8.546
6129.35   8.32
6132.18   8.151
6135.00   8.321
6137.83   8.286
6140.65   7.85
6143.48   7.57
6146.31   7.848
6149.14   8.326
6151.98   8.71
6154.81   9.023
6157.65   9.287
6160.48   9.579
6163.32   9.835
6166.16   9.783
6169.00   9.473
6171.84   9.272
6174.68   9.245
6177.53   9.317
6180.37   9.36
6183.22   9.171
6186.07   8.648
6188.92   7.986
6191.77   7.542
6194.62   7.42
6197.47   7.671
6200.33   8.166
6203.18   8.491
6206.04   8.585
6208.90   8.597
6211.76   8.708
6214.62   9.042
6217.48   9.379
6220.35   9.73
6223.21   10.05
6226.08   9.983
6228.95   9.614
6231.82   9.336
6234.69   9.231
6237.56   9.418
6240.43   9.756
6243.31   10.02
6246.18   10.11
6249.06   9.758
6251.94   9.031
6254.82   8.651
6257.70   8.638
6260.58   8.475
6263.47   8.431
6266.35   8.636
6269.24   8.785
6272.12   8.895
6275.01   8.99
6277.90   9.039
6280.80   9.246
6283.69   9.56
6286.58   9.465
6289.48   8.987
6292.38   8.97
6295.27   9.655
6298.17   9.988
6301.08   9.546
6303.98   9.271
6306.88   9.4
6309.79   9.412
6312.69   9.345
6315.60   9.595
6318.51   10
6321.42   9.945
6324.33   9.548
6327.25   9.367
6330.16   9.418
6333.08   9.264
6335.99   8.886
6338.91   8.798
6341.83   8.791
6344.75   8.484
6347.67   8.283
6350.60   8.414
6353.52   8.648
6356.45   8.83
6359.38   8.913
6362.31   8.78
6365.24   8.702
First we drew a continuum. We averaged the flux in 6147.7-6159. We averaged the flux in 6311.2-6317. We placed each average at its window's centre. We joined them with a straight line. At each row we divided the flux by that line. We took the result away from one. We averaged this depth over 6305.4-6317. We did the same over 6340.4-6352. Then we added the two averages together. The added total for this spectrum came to 0.12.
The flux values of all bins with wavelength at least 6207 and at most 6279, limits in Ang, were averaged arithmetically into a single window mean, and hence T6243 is 9.21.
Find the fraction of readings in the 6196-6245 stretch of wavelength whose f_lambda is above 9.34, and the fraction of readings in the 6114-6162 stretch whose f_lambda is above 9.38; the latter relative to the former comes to 0.1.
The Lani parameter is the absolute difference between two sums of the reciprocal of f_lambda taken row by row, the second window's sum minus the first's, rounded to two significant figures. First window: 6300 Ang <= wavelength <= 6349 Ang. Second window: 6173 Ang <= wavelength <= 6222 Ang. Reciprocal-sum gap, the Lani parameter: 0.14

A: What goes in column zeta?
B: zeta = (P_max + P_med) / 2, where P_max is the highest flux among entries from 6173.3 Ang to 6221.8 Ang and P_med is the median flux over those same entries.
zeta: 9.2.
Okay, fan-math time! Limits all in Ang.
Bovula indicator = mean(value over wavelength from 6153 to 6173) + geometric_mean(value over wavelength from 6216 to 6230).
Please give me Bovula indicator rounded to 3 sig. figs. 19.2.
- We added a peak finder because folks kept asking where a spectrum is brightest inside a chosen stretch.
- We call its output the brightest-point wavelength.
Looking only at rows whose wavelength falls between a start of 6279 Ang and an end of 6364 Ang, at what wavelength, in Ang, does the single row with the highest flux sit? 6318.51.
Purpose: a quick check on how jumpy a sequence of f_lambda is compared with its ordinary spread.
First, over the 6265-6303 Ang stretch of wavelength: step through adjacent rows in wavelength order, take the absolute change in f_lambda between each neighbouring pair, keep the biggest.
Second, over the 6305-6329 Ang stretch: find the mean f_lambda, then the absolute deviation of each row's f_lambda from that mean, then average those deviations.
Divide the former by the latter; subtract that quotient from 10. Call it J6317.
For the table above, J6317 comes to 6.6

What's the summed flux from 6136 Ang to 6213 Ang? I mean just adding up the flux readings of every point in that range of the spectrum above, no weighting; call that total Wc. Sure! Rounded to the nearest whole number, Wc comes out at 234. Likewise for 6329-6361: 97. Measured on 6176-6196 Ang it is 59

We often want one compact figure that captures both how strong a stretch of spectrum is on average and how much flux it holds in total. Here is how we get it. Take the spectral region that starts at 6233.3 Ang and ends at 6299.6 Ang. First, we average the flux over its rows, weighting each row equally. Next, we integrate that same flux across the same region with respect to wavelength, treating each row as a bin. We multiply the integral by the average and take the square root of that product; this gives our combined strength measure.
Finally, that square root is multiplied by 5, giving 375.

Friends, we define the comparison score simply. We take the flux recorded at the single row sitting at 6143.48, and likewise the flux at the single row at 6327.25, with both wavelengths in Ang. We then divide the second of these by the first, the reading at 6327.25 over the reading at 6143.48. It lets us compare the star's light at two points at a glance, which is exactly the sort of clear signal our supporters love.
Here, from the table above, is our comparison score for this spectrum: 1.24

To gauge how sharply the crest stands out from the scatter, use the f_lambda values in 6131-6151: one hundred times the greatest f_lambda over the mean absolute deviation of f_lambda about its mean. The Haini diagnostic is 3301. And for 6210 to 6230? 2561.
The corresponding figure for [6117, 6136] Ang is 7961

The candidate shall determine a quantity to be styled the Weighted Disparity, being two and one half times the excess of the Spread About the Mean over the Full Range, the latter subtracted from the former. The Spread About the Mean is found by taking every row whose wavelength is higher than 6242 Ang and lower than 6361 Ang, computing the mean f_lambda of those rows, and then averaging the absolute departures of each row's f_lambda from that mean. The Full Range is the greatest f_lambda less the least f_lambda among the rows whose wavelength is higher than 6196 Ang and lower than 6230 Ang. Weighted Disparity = -4.9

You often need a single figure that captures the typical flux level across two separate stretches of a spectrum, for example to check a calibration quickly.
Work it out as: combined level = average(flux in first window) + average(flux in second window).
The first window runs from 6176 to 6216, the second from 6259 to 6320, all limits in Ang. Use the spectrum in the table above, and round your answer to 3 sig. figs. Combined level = 17.7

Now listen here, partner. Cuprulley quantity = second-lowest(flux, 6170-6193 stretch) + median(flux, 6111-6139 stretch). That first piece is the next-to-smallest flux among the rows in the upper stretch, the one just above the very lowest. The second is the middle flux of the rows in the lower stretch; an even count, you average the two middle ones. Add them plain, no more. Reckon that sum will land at 16.3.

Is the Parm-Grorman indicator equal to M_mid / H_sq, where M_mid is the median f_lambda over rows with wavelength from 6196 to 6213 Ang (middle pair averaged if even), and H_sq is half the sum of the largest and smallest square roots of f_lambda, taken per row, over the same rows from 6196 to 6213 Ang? 2.99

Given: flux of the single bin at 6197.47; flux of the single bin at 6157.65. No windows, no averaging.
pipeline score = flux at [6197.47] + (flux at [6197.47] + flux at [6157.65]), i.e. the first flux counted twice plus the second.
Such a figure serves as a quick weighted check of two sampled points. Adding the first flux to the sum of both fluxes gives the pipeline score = 24.6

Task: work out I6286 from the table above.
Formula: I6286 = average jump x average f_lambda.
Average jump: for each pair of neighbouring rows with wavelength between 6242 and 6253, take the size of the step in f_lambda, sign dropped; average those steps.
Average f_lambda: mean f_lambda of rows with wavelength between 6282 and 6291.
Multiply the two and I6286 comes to 3.64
